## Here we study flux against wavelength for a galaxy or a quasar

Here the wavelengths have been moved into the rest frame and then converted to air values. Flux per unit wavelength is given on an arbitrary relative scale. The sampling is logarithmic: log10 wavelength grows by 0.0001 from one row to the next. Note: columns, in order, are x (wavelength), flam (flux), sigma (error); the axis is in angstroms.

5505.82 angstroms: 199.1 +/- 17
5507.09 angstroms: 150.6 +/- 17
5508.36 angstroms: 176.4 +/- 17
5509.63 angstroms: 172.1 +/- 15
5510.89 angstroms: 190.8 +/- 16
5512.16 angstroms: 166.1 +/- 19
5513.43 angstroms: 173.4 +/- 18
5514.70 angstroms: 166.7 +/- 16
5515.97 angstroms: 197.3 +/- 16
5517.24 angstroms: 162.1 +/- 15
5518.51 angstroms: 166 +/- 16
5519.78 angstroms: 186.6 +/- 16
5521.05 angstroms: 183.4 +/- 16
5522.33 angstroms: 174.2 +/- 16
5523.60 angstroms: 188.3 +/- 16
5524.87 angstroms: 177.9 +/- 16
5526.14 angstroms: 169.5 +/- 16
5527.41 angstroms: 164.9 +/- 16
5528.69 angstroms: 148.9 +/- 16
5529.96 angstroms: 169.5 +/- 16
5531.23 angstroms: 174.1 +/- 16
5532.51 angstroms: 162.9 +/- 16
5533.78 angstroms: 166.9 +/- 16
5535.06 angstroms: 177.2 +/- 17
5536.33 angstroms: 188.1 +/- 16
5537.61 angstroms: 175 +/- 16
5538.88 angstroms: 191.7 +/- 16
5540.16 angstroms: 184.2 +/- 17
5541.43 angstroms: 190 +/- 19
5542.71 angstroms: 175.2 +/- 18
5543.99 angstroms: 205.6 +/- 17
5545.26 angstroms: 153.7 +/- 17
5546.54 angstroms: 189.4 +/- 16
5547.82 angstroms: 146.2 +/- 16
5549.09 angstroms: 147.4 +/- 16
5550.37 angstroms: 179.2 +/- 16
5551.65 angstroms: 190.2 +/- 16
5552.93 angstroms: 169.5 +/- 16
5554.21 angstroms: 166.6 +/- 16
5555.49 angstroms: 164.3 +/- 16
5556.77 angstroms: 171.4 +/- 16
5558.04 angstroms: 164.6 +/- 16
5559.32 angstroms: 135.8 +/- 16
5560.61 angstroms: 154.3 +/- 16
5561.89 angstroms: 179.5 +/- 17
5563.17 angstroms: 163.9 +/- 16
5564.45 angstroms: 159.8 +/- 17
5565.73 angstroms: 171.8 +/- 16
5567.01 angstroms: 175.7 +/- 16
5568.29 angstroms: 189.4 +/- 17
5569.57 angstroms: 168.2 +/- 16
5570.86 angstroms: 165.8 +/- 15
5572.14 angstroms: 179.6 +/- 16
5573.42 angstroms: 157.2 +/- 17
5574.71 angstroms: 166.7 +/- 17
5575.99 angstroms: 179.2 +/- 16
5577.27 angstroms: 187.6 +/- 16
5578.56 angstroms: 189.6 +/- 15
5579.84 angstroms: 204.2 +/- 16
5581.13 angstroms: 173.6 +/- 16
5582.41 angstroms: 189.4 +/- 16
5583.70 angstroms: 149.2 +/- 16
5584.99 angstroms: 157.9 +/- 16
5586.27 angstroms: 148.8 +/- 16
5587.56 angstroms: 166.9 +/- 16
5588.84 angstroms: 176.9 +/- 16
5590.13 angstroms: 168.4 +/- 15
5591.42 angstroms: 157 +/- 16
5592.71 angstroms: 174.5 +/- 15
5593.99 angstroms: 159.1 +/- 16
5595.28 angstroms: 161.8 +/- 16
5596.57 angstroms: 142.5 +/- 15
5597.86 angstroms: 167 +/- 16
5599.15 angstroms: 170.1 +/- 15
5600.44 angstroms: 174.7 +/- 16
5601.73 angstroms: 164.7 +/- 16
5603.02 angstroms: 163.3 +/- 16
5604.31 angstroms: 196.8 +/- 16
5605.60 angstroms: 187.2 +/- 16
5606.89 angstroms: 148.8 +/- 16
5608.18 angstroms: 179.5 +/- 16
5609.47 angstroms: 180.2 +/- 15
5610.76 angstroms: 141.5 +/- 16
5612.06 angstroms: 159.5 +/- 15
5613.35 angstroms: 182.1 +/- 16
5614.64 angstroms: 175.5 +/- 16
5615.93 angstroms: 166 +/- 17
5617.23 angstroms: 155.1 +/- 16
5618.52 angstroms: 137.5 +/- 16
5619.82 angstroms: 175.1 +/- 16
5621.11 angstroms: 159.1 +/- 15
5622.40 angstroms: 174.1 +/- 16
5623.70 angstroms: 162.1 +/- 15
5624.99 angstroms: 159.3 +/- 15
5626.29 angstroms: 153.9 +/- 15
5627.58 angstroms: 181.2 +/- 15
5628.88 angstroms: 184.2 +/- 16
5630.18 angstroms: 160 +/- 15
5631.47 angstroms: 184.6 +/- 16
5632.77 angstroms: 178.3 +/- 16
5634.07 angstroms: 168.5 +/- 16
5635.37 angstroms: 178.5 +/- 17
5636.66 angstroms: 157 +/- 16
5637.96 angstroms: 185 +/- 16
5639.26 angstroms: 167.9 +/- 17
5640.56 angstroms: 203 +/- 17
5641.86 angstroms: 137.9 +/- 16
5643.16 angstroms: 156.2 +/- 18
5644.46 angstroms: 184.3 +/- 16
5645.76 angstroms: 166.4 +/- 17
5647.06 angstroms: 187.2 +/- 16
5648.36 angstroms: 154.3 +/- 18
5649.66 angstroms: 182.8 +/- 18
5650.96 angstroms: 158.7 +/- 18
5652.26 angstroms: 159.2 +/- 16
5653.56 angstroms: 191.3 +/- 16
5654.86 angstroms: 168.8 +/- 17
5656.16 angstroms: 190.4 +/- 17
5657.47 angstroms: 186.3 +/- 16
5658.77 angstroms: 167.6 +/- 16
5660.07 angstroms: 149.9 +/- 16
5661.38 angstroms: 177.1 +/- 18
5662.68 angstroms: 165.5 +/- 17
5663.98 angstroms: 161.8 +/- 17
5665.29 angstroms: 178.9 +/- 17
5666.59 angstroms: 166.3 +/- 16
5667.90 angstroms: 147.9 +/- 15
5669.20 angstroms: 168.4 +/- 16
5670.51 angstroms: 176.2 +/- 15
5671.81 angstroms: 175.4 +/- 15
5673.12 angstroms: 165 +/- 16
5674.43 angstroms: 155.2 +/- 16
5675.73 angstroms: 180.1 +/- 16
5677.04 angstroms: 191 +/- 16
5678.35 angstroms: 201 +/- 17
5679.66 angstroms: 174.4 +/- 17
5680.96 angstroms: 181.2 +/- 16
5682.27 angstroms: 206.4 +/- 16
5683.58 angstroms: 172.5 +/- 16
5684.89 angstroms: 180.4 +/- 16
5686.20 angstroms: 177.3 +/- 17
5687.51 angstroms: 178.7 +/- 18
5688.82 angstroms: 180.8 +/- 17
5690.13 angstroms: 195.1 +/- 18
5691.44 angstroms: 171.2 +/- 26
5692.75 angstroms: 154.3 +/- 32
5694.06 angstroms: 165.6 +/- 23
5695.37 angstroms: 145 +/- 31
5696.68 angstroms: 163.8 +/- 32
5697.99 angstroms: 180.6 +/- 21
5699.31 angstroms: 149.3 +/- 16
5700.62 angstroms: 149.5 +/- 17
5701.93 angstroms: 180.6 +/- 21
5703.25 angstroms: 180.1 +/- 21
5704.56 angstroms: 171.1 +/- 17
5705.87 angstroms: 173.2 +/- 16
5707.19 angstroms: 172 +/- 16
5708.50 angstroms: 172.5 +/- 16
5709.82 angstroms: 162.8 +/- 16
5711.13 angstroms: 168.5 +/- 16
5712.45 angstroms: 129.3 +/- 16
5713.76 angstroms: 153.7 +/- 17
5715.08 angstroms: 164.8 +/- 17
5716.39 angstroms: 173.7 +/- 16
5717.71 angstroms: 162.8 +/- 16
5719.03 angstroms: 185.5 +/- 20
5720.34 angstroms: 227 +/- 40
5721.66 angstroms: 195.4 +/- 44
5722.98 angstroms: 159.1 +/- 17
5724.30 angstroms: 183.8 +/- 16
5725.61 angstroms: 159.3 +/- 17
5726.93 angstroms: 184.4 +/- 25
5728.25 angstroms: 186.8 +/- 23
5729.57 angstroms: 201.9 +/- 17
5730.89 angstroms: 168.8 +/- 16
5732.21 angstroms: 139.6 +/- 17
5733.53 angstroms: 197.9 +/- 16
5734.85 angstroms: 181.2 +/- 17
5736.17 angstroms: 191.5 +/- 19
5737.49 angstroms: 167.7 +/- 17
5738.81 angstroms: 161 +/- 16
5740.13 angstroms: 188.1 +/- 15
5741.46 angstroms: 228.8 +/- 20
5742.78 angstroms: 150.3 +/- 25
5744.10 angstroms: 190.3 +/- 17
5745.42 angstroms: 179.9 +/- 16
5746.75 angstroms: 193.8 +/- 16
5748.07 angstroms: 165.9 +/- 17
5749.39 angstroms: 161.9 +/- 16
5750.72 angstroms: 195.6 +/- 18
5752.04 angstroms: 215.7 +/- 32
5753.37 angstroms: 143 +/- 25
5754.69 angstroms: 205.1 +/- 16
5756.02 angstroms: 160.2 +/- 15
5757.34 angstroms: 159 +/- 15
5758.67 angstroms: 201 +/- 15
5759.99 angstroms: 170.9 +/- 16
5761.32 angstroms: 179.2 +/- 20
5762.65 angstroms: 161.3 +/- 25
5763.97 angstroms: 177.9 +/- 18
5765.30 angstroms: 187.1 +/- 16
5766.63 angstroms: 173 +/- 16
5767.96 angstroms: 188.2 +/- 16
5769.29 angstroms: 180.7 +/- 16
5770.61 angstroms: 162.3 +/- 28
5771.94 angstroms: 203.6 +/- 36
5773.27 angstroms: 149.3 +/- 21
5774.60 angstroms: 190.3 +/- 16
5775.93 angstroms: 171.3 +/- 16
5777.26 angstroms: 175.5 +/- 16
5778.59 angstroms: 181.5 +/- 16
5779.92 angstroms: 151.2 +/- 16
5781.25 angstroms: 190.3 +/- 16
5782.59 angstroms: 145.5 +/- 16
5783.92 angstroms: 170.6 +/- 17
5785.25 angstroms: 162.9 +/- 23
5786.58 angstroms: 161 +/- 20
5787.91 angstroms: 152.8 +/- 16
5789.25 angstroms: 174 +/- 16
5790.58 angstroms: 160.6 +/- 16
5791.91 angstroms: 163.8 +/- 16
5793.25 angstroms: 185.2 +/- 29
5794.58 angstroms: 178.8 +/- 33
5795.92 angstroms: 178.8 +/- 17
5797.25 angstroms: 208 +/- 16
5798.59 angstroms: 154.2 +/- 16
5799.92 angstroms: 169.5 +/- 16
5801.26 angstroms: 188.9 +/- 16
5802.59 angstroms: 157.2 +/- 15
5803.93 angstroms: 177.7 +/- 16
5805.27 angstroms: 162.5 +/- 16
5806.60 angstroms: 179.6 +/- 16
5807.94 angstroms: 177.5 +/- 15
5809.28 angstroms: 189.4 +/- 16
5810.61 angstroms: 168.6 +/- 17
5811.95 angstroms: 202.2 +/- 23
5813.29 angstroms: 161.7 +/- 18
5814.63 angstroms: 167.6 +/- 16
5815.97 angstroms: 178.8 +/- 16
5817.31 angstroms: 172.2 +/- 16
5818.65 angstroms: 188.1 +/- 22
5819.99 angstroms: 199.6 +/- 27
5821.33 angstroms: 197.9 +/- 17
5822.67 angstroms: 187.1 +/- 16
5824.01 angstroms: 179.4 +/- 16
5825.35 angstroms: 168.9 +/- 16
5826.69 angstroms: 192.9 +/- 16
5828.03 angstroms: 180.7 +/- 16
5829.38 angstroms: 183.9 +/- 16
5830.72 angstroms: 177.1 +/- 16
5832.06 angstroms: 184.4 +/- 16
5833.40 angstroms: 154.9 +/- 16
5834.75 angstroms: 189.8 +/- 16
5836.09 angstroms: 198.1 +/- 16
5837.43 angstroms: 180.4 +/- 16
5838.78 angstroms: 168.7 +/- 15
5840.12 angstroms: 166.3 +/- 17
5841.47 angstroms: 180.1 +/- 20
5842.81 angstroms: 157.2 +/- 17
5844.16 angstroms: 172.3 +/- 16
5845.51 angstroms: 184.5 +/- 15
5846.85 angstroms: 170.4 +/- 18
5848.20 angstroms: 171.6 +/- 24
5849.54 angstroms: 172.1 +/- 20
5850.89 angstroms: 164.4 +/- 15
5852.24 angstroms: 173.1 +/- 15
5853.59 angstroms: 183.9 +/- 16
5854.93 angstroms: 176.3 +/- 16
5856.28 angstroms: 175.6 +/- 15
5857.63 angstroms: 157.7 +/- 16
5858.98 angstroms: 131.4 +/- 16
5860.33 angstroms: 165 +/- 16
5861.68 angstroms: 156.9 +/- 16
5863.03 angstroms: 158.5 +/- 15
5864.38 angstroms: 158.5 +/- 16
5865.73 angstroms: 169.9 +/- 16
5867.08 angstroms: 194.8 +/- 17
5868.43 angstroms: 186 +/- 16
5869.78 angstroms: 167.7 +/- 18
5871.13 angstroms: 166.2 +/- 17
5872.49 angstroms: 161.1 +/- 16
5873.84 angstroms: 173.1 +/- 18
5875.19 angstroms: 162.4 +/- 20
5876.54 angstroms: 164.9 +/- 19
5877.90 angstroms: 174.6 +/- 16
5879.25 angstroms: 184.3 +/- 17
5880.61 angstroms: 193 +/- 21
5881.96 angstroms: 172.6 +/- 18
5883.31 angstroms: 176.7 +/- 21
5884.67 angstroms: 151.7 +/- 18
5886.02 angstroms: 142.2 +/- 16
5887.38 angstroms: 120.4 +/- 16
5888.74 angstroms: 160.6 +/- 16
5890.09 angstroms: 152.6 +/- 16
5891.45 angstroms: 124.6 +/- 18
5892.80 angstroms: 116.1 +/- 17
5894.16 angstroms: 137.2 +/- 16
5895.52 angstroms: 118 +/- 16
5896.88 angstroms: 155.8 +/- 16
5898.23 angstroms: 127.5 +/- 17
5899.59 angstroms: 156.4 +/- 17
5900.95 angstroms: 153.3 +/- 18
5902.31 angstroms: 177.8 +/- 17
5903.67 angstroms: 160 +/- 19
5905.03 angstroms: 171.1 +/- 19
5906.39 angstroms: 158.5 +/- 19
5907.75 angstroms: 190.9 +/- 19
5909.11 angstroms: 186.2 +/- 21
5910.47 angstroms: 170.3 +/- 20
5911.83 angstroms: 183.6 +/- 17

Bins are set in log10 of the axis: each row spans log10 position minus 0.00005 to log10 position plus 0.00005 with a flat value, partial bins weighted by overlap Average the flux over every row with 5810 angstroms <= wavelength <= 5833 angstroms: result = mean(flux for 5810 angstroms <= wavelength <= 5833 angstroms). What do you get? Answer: 182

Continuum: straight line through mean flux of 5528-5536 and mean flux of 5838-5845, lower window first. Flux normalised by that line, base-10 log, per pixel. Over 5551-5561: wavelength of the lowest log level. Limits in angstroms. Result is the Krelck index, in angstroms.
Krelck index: 5559.32 angstroms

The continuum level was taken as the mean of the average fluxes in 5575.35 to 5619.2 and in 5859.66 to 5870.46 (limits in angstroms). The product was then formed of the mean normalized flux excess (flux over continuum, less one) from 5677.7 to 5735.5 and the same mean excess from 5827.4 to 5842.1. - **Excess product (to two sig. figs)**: 0.0016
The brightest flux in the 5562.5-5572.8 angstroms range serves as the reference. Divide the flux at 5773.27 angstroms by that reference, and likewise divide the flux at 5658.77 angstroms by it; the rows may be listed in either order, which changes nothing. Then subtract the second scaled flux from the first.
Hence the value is -0.10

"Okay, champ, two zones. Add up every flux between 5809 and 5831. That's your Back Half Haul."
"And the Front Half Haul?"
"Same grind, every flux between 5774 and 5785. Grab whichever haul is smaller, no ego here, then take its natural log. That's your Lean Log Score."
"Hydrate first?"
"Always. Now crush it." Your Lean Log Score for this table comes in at 7.23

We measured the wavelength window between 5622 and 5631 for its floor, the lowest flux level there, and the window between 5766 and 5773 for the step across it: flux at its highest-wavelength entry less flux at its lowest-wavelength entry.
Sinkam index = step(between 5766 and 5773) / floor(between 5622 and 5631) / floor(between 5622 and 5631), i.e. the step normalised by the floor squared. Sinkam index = 0.0013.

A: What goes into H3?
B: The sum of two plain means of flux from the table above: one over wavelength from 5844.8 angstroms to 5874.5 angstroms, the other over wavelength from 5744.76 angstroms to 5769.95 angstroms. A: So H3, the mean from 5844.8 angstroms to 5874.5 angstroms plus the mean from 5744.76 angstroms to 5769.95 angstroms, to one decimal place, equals 347.9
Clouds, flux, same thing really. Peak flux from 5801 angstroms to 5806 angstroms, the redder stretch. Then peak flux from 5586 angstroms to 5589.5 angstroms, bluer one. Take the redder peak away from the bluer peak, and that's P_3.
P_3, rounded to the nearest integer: -12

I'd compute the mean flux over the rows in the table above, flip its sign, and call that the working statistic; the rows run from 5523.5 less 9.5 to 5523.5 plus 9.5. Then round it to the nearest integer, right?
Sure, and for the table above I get -173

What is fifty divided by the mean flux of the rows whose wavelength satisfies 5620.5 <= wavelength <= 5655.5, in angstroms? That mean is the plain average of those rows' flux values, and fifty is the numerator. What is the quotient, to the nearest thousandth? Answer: 0.293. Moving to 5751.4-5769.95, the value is 0.280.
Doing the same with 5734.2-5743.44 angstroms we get 0.276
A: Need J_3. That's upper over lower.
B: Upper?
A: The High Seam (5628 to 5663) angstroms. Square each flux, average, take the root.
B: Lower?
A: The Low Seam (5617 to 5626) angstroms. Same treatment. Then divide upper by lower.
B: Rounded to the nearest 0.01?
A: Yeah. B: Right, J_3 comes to 1.08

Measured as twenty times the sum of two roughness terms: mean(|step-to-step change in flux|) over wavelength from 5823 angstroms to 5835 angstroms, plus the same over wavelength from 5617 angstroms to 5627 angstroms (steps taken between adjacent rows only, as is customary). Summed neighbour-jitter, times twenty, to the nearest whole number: 625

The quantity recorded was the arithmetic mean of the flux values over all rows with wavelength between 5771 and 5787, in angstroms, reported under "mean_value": 171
